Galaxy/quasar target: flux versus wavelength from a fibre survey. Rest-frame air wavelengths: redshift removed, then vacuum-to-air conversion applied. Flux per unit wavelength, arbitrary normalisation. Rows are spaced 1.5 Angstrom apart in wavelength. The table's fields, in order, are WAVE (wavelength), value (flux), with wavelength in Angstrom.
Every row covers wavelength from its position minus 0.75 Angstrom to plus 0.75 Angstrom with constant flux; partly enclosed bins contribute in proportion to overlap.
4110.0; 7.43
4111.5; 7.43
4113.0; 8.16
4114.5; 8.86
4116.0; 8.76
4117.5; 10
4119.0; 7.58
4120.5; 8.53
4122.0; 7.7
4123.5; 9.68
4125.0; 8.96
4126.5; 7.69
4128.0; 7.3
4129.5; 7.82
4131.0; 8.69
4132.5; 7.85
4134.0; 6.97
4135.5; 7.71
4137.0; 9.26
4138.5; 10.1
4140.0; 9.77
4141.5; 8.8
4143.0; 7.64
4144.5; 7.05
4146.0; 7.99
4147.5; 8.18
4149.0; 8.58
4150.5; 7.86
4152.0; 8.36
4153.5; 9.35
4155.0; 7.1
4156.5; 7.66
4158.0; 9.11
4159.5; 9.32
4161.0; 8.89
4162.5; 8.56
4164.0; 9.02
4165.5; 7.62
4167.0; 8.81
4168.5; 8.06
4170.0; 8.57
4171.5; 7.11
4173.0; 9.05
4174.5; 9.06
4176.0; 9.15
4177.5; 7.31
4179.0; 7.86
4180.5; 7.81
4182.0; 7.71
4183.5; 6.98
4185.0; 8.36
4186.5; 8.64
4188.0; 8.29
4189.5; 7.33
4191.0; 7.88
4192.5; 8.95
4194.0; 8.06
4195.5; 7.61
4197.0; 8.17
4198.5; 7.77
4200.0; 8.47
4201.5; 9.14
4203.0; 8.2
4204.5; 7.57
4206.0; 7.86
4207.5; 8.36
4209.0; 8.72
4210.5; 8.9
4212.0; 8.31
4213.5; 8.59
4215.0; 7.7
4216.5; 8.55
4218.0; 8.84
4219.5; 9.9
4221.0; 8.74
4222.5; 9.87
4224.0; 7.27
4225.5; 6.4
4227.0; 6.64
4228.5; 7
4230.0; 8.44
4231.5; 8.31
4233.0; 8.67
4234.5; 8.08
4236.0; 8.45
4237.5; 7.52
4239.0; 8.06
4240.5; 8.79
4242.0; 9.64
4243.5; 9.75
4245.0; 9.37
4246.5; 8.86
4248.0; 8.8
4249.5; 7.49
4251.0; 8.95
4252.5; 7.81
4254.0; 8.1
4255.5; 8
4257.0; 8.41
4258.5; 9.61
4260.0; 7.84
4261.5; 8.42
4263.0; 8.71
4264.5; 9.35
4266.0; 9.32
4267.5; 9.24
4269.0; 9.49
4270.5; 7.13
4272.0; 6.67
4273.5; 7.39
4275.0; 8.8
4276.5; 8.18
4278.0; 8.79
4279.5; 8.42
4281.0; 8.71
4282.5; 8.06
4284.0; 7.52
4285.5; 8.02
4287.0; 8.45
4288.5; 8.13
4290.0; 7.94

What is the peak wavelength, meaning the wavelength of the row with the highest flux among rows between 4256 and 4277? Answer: 4258.5 Angstrom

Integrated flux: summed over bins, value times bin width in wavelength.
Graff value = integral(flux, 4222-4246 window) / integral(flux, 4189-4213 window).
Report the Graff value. 1.0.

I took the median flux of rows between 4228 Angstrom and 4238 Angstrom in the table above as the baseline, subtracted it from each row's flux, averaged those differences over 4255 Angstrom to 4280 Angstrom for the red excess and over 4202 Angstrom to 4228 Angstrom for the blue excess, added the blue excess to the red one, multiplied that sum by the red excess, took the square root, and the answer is 0.12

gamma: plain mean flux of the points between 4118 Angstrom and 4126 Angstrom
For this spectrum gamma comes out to 8.5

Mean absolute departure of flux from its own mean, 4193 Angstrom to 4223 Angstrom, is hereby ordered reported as 0.51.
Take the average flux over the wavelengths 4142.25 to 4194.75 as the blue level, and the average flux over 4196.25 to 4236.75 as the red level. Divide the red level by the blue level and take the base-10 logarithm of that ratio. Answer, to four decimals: 0.0025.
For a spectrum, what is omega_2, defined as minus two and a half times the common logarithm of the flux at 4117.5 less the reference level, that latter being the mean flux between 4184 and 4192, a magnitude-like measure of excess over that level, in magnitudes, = -0.7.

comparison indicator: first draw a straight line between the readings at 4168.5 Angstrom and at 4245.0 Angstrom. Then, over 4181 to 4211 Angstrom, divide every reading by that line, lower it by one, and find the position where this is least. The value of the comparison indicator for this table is 4183.5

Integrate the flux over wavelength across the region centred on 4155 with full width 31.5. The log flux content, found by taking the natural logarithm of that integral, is 5.6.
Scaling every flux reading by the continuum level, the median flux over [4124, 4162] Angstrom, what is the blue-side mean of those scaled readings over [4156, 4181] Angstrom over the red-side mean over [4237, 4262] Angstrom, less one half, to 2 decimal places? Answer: 0.48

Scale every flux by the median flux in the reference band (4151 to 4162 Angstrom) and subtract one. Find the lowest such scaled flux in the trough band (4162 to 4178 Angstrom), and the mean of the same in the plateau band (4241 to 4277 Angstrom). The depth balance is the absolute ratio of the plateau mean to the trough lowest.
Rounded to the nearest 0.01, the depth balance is 0.19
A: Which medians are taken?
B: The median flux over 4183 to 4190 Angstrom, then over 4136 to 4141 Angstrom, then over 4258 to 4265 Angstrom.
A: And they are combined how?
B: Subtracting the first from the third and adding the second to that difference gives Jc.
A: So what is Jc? 10.2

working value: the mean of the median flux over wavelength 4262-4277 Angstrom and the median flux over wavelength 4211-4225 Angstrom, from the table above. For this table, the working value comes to 8.7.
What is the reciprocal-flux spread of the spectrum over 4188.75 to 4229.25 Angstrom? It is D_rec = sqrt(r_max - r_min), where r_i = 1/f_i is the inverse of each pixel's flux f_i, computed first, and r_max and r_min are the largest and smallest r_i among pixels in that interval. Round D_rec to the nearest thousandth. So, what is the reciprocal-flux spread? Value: 0.235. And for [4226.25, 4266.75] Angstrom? 0.219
